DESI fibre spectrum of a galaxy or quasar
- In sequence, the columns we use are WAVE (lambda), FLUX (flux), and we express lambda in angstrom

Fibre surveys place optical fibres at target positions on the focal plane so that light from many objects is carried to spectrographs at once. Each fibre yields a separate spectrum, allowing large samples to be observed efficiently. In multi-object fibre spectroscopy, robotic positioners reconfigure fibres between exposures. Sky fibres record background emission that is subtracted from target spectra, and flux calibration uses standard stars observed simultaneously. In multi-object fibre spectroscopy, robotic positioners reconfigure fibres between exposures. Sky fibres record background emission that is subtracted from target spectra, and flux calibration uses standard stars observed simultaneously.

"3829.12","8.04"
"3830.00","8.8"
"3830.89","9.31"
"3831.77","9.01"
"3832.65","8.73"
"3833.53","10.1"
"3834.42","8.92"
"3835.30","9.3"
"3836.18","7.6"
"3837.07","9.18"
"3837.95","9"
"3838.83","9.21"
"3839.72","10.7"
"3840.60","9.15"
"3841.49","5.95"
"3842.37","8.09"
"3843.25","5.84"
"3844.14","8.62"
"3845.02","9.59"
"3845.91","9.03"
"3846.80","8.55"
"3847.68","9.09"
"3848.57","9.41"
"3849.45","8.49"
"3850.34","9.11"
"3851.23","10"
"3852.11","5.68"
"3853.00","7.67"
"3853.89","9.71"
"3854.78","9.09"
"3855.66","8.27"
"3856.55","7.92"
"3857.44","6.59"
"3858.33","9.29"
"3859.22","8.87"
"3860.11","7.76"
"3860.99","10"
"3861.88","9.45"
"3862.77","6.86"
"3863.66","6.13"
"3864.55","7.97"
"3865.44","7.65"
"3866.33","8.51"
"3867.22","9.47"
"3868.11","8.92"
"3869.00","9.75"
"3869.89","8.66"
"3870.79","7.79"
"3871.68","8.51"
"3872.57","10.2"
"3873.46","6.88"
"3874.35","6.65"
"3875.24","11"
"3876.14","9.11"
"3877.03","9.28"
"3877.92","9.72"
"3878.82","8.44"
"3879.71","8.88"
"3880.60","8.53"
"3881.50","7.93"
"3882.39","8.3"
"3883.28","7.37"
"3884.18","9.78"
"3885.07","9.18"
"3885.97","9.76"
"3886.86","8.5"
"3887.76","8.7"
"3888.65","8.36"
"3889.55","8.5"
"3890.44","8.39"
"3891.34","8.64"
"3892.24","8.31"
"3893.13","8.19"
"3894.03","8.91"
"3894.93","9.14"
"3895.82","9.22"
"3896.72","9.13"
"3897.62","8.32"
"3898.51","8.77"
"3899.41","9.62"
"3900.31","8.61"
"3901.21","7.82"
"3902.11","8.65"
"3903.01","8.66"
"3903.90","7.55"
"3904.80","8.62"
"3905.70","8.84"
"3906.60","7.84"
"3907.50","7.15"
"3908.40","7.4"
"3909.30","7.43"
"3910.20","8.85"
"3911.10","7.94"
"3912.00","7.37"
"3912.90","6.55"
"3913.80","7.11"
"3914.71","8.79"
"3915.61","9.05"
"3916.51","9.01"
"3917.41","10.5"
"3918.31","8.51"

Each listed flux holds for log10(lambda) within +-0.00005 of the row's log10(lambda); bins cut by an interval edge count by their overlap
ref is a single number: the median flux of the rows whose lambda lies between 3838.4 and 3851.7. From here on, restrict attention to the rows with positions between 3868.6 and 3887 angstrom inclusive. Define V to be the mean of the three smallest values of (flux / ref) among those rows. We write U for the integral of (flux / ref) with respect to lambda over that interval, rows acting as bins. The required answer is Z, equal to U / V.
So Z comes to 23.2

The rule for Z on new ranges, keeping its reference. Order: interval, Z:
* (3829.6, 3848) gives 24.9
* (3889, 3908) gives 21.5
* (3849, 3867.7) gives 25.3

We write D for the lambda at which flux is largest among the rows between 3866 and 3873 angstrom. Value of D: 3872.57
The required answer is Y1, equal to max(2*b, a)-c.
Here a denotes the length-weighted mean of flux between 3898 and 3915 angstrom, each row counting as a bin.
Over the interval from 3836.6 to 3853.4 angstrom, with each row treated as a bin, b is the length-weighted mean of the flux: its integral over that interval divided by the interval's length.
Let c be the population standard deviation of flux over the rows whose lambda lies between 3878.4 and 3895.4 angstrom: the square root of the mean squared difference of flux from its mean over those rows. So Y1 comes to 16.5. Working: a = 8.08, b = 8.55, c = 0.6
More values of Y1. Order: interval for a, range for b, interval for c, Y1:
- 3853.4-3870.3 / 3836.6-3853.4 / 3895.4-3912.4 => 16.4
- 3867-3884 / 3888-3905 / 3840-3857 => 16.0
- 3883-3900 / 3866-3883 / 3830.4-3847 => 16.3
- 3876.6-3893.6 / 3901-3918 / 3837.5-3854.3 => 15.0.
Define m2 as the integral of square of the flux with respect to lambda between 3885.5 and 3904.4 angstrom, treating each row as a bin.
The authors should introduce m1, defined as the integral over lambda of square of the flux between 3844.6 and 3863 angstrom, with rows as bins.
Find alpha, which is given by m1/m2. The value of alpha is 0.98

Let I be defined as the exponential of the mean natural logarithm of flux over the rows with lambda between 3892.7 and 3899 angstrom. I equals 8.8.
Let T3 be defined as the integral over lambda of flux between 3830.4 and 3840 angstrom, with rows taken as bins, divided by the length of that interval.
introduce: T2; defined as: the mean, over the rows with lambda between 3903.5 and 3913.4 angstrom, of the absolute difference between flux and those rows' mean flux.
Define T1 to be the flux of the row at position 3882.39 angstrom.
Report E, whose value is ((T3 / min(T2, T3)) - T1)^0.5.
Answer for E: 2.7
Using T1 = 8.3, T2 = 0.58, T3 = 9.2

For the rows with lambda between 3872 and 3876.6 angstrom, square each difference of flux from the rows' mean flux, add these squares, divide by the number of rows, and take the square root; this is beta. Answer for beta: 1.7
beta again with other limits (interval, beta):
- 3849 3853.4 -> 1.5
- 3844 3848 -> 0.4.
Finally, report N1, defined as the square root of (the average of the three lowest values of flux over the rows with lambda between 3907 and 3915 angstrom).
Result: 2.63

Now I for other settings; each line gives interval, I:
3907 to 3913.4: 7.5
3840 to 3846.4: 7.9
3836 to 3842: 8.6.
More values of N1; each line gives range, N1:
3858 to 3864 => 2.63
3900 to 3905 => 2.83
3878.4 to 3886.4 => 2.80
